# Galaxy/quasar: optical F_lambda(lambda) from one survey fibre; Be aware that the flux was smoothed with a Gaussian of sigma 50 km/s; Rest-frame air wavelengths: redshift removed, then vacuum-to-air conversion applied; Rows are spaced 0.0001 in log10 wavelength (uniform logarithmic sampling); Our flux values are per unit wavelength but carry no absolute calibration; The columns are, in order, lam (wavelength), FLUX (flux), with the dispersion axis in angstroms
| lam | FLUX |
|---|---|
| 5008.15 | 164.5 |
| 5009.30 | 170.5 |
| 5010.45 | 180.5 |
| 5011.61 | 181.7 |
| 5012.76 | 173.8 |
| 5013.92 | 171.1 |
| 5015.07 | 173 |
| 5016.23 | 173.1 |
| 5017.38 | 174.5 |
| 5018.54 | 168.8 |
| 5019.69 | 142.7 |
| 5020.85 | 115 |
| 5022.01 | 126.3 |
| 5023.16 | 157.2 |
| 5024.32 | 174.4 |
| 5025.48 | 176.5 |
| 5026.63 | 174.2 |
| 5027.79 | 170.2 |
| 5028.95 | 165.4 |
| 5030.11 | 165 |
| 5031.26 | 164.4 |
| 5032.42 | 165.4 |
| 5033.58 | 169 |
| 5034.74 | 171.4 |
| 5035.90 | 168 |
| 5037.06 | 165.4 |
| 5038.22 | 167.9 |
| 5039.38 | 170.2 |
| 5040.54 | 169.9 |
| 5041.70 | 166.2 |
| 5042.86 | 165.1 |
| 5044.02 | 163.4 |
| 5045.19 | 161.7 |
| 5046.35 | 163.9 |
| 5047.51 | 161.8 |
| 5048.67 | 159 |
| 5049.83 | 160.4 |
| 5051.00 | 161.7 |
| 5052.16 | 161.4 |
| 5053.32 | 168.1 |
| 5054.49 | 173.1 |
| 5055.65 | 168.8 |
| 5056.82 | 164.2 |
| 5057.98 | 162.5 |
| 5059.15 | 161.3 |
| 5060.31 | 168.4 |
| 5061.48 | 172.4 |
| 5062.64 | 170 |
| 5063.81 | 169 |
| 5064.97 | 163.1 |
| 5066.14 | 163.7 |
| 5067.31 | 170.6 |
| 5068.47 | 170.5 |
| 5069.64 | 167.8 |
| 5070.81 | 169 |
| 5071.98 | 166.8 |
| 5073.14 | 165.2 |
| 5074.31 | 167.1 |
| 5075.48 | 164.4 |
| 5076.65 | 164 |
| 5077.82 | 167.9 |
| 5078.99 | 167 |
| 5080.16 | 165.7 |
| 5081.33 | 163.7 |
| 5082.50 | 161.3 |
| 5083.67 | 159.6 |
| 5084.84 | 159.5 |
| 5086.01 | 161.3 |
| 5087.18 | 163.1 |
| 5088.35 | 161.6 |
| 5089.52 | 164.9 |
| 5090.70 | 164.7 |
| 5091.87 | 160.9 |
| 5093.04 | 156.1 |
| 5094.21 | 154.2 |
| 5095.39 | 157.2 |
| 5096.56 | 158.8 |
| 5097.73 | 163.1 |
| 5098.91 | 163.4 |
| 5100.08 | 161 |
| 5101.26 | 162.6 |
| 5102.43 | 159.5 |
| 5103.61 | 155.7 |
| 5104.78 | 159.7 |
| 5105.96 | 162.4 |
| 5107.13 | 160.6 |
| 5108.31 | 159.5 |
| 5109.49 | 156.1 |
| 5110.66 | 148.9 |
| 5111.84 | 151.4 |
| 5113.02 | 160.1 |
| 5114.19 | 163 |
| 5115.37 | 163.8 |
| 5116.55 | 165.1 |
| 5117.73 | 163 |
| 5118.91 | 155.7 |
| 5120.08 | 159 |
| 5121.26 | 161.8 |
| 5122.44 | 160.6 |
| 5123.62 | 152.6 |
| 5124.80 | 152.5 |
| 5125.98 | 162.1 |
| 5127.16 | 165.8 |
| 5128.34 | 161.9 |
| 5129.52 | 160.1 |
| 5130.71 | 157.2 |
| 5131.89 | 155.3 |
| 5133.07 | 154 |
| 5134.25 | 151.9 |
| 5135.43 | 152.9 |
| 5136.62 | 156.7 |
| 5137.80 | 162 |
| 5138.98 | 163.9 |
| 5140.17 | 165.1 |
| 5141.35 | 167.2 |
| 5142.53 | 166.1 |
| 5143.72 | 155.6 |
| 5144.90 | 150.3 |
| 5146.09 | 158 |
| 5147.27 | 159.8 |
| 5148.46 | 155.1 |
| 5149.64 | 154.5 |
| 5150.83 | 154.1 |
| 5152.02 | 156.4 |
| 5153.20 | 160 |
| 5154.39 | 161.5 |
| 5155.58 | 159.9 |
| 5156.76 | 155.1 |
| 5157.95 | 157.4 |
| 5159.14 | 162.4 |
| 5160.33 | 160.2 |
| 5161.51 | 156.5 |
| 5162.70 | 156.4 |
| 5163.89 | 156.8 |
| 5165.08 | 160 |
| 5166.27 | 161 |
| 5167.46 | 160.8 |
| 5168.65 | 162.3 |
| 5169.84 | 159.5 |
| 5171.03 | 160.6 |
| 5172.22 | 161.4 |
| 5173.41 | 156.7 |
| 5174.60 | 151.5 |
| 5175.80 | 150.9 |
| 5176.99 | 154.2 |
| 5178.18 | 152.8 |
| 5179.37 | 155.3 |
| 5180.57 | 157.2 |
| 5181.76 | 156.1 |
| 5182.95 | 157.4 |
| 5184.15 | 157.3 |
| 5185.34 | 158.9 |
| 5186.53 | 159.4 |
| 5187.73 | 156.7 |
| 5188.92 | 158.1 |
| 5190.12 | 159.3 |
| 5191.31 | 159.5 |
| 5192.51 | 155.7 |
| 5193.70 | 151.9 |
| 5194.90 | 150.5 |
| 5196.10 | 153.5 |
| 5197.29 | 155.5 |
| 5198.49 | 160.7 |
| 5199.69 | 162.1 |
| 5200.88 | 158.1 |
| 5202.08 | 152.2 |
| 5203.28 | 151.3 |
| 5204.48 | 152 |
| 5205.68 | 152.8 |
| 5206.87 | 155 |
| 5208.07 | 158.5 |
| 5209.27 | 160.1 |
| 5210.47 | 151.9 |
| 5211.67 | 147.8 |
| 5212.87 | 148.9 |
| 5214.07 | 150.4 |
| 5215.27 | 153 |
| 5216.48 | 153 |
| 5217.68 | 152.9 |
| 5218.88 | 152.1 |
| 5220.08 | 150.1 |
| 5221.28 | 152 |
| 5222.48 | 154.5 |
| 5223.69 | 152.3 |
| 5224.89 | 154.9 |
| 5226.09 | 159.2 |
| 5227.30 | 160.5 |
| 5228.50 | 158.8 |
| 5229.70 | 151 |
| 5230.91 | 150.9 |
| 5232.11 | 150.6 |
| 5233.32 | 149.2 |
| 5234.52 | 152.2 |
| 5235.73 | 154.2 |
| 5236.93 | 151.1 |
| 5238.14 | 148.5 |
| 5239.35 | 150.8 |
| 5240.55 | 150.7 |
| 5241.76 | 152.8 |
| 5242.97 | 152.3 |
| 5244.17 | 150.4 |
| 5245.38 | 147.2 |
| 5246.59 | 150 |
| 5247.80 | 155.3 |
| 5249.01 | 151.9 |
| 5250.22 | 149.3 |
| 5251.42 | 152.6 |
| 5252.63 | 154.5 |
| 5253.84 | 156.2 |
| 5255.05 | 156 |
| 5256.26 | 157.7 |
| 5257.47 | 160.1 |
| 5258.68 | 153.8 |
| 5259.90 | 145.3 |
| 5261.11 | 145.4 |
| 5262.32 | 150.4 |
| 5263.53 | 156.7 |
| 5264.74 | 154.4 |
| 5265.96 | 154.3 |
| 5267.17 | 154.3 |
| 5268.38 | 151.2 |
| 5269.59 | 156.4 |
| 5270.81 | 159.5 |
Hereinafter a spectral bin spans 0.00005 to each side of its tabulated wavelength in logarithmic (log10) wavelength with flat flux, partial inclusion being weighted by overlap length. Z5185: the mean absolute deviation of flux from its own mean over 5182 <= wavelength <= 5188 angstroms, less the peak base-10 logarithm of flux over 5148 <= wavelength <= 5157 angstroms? -1.2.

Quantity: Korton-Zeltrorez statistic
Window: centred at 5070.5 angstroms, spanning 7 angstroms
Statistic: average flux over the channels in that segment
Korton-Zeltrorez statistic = 168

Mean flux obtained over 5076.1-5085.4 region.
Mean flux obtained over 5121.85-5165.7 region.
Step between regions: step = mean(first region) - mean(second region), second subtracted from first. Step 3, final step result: 5.3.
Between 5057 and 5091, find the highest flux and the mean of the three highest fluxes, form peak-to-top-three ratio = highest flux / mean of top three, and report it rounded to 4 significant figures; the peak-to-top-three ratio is 1.007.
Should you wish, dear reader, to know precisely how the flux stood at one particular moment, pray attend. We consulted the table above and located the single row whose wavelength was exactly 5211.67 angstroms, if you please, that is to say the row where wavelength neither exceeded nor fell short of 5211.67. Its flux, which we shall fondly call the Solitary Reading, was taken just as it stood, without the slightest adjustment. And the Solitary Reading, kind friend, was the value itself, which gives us 147.8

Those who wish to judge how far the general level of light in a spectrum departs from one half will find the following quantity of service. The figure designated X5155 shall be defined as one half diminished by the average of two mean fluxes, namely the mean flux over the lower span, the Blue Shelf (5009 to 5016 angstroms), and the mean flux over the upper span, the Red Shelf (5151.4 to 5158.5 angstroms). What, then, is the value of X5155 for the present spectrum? -166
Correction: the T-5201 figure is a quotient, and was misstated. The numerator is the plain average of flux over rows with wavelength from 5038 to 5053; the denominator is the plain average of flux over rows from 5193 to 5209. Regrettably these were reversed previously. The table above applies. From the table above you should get 1.06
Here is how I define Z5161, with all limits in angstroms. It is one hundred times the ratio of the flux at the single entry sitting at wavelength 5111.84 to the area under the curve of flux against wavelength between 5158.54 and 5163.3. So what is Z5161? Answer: 20.0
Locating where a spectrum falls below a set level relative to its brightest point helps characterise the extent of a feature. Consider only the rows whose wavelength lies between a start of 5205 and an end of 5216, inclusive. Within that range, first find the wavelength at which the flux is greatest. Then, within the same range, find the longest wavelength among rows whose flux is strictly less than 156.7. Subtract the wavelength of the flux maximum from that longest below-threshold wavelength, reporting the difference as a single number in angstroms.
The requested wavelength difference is 6.0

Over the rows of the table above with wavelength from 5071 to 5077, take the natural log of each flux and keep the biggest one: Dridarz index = 5.12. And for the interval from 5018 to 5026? 5.17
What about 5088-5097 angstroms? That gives 5.11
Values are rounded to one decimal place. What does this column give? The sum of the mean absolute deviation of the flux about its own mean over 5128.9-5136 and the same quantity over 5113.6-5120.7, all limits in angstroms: 5.1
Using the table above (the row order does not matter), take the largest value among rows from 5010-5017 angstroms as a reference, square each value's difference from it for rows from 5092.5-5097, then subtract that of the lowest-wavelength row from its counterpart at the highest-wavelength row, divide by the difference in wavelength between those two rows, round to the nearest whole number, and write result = -37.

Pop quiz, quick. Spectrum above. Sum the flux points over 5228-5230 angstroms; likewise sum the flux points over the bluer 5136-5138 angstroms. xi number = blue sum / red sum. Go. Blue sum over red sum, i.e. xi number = 1.03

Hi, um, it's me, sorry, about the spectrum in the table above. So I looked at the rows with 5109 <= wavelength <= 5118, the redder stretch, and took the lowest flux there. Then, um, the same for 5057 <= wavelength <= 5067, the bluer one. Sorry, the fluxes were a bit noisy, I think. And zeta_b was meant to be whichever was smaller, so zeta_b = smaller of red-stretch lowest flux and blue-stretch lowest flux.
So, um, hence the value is 149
